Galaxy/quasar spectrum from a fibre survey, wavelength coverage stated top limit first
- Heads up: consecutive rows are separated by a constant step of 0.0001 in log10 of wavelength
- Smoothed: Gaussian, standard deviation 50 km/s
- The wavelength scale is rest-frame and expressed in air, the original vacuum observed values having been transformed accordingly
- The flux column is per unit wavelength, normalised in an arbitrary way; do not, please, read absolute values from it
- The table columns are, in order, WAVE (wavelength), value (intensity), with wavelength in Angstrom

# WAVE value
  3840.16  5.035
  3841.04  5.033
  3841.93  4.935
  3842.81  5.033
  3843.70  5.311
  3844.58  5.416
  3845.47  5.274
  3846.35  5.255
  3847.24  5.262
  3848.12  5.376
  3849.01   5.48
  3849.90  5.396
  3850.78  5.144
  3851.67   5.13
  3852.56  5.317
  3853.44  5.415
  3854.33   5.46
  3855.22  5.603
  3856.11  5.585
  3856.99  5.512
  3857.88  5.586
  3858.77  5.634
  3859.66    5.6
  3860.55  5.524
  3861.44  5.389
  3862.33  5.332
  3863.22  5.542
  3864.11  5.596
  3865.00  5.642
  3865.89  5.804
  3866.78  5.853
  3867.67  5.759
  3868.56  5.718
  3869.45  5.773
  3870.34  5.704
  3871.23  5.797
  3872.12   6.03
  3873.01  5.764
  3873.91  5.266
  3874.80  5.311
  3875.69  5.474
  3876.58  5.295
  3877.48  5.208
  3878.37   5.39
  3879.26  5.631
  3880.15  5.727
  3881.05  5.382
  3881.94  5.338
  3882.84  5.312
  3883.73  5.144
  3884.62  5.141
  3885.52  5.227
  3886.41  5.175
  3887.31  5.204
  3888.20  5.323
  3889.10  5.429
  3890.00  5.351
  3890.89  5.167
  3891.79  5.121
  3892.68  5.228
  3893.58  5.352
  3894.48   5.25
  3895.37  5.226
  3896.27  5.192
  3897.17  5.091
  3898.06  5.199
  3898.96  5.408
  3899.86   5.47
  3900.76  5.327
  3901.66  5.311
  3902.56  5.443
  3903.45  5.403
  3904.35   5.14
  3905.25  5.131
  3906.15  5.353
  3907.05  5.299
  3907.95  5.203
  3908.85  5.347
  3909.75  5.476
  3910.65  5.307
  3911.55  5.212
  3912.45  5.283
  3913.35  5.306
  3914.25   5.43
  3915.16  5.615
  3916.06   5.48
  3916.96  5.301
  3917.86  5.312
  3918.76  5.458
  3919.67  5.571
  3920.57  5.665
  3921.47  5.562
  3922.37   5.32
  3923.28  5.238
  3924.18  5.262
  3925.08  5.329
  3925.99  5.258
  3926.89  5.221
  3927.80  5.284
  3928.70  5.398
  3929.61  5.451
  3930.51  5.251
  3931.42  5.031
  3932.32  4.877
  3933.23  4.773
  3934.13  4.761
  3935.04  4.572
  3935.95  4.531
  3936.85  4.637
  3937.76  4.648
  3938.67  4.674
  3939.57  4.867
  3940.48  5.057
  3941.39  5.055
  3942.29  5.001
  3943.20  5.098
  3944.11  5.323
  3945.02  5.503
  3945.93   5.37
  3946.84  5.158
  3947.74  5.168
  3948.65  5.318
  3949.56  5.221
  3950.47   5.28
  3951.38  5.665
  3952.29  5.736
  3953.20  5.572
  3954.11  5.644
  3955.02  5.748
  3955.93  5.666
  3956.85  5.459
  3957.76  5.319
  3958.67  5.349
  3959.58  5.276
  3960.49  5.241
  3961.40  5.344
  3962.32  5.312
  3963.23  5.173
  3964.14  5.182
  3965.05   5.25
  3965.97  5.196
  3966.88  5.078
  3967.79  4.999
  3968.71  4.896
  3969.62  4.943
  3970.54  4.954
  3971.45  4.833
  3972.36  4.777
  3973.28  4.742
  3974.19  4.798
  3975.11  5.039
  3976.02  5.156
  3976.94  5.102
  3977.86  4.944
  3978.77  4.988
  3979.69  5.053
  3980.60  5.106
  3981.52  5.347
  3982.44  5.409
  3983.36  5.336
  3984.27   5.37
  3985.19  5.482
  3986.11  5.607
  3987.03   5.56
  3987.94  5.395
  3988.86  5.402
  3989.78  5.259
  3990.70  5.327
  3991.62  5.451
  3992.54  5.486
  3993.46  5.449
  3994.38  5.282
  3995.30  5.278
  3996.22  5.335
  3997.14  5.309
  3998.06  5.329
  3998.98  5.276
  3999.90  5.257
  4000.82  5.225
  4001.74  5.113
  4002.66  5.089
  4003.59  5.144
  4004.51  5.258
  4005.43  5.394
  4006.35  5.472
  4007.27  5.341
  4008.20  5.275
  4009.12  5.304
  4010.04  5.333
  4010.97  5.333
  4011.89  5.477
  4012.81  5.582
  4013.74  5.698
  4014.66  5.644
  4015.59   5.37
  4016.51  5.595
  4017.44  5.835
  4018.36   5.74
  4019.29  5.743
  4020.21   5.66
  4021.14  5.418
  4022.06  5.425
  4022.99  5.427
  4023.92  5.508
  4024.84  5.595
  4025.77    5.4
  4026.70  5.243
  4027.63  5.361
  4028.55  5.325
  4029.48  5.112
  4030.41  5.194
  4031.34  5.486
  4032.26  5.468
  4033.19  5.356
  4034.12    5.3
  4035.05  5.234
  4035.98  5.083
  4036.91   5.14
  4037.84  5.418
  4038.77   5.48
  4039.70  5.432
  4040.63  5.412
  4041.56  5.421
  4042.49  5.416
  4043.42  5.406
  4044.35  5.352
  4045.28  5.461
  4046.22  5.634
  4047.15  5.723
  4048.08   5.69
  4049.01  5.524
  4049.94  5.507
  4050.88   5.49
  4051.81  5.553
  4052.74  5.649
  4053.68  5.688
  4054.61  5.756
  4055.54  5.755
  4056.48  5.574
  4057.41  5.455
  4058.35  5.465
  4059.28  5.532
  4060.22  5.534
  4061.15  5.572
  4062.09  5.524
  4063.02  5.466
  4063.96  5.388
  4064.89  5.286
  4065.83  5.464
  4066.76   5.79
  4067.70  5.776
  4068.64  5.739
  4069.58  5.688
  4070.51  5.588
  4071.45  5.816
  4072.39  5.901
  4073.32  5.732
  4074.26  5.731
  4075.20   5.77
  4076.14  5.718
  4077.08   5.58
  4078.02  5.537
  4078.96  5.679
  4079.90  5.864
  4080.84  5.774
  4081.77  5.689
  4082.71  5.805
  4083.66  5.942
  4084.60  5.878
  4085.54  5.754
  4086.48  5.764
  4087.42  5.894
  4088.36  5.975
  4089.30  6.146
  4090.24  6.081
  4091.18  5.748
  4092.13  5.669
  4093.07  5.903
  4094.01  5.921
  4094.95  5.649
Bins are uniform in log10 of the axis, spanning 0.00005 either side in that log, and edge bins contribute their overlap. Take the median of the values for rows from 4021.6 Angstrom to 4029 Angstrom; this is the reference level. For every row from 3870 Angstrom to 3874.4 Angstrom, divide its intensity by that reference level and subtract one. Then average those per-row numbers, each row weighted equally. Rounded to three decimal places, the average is 0.055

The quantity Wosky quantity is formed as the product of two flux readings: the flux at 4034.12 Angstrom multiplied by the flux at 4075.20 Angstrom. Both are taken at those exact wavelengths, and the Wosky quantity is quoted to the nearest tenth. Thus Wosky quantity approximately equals 30.6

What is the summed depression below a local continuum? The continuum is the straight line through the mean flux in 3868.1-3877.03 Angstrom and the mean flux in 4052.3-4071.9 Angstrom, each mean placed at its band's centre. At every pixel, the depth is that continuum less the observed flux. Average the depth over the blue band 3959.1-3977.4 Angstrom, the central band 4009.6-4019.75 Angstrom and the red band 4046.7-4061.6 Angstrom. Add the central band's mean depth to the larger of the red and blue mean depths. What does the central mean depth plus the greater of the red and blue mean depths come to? 0.56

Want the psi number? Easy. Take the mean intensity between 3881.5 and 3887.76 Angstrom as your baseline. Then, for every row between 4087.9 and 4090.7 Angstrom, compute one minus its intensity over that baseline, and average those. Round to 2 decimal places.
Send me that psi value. -0.16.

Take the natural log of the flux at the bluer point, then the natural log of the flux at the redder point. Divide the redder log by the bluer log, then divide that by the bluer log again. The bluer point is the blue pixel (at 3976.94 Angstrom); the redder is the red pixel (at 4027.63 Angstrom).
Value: 0.632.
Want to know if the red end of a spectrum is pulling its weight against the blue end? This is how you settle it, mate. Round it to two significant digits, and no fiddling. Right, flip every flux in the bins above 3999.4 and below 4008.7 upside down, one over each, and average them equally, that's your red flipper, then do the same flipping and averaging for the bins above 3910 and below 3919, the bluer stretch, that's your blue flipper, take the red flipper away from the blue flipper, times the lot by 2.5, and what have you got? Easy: -0.010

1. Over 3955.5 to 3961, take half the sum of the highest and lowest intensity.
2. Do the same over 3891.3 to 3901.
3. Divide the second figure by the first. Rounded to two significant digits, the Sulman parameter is 0.97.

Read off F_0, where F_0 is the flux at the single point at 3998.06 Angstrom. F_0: 5.329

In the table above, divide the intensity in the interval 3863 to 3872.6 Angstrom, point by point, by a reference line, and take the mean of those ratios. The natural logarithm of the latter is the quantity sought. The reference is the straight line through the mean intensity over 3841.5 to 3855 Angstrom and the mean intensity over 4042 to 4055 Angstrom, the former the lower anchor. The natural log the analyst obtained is 0.08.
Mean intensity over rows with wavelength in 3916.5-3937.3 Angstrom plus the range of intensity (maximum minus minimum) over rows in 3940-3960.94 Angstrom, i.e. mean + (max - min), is 5.92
